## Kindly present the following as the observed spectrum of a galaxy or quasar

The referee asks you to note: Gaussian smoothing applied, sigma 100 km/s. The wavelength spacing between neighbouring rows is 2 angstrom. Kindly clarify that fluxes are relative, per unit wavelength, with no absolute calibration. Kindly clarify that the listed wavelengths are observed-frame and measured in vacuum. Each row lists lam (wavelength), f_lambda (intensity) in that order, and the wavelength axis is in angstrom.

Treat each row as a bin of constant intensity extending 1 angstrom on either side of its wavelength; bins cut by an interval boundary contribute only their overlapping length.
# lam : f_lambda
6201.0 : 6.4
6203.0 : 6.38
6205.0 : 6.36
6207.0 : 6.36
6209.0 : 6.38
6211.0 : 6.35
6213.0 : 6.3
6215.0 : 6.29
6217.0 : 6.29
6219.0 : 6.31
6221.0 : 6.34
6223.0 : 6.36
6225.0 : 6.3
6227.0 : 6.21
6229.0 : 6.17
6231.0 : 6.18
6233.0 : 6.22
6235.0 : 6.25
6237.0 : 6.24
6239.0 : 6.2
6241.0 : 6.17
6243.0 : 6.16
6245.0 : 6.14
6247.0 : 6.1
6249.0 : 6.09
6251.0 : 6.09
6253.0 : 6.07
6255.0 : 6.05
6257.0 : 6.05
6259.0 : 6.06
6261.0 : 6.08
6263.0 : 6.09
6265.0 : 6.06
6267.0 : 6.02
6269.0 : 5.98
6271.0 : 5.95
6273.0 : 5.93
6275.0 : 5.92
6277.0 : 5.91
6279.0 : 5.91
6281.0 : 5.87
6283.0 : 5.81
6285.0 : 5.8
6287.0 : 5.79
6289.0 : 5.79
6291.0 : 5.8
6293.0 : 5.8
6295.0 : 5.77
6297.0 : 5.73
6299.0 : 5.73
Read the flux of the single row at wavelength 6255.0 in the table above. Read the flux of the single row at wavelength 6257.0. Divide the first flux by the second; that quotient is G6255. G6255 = 1.000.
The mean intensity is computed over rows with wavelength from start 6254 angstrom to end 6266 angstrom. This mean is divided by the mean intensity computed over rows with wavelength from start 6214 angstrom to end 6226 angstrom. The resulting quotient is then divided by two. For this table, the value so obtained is 0.480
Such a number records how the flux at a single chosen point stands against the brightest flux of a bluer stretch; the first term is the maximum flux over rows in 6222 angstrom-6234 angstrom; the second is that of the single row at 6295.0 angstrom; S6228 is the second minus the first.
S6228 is -0.6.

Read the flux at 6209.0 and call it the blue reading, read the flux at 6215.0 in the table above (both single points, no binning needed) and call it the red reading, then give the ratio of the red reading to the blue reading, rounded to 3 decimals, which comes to 0.986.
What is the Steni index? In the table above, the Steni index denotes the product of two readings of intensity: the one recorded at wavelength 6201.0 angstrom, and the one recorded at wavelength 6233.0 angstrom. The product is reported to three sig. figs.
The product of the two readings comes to 39.8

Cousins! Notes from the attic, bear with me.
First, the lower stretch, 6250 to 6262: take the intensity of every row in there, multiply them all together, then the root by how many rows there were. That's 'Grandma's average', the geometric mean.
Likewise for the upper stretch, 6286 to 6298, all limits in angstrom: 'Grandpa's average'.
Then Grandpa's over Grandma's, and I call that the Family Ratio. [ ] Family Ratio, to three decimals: 0.953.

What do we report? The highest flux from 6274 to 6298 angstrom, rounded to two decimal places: 5.92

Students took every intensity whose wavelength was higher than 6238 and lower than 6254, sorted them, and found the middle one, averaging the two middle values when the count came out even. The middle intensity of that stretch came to 6.12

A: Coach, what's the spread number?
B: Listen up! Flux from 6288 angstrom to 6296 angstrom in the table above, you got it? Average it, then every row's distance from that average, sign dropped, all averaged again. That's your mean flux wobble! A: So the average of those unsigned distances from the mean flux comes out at 0.010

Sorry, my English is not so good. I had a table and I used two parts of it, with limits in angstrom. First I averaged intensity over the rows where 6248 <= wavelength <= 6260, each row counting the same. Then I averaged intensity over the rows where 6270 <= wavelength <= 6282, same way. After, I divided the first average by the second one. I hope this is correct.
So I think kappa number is 1.03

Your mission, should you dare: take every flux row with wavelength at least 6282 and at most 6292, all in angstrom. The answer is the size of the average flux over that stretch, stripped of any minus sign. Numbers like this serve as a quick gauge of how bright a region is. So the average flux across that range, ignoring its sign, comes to 5.80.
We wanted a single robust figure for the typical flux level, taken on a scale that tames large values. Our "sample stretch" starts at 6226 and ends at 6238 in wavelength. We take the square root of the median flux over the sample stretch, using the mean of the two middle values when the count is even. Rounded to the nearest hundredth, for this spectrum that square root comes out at 2.49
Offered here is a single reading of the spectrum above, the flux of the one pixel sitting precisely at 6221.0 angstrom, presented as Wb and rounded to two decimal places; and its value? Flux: 6.34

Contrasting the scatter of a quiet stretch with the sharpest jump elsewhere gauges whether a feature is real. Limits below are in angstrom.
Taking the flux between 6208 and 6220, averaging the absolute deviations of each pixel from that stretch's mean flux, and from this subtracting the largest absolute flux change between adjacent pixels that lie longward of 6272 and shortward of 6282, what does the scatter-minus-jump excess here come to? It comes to -0.010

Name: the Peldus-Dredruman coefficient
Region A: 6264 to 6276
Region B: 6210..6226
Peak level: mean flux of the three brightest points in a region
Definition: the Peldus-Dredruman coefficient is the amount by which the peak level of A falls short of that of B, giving 0.33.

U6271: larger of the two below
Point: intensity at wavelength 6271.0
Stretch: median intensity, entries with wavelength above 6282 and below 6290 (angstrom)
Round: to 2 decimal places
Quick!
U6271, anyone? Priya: 5.95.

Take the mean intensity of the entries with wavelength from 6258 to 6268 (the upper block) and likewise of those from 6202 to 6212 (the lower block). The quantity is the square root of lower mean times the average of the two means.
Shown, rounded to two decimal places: 6.29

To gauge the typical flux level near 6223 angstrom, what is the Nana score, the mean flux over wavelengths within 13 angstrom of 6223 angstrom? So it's 6.27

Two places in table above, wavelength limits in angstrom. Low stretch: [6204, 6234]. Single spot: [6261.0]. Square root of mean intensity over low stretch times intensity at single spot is 6.19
